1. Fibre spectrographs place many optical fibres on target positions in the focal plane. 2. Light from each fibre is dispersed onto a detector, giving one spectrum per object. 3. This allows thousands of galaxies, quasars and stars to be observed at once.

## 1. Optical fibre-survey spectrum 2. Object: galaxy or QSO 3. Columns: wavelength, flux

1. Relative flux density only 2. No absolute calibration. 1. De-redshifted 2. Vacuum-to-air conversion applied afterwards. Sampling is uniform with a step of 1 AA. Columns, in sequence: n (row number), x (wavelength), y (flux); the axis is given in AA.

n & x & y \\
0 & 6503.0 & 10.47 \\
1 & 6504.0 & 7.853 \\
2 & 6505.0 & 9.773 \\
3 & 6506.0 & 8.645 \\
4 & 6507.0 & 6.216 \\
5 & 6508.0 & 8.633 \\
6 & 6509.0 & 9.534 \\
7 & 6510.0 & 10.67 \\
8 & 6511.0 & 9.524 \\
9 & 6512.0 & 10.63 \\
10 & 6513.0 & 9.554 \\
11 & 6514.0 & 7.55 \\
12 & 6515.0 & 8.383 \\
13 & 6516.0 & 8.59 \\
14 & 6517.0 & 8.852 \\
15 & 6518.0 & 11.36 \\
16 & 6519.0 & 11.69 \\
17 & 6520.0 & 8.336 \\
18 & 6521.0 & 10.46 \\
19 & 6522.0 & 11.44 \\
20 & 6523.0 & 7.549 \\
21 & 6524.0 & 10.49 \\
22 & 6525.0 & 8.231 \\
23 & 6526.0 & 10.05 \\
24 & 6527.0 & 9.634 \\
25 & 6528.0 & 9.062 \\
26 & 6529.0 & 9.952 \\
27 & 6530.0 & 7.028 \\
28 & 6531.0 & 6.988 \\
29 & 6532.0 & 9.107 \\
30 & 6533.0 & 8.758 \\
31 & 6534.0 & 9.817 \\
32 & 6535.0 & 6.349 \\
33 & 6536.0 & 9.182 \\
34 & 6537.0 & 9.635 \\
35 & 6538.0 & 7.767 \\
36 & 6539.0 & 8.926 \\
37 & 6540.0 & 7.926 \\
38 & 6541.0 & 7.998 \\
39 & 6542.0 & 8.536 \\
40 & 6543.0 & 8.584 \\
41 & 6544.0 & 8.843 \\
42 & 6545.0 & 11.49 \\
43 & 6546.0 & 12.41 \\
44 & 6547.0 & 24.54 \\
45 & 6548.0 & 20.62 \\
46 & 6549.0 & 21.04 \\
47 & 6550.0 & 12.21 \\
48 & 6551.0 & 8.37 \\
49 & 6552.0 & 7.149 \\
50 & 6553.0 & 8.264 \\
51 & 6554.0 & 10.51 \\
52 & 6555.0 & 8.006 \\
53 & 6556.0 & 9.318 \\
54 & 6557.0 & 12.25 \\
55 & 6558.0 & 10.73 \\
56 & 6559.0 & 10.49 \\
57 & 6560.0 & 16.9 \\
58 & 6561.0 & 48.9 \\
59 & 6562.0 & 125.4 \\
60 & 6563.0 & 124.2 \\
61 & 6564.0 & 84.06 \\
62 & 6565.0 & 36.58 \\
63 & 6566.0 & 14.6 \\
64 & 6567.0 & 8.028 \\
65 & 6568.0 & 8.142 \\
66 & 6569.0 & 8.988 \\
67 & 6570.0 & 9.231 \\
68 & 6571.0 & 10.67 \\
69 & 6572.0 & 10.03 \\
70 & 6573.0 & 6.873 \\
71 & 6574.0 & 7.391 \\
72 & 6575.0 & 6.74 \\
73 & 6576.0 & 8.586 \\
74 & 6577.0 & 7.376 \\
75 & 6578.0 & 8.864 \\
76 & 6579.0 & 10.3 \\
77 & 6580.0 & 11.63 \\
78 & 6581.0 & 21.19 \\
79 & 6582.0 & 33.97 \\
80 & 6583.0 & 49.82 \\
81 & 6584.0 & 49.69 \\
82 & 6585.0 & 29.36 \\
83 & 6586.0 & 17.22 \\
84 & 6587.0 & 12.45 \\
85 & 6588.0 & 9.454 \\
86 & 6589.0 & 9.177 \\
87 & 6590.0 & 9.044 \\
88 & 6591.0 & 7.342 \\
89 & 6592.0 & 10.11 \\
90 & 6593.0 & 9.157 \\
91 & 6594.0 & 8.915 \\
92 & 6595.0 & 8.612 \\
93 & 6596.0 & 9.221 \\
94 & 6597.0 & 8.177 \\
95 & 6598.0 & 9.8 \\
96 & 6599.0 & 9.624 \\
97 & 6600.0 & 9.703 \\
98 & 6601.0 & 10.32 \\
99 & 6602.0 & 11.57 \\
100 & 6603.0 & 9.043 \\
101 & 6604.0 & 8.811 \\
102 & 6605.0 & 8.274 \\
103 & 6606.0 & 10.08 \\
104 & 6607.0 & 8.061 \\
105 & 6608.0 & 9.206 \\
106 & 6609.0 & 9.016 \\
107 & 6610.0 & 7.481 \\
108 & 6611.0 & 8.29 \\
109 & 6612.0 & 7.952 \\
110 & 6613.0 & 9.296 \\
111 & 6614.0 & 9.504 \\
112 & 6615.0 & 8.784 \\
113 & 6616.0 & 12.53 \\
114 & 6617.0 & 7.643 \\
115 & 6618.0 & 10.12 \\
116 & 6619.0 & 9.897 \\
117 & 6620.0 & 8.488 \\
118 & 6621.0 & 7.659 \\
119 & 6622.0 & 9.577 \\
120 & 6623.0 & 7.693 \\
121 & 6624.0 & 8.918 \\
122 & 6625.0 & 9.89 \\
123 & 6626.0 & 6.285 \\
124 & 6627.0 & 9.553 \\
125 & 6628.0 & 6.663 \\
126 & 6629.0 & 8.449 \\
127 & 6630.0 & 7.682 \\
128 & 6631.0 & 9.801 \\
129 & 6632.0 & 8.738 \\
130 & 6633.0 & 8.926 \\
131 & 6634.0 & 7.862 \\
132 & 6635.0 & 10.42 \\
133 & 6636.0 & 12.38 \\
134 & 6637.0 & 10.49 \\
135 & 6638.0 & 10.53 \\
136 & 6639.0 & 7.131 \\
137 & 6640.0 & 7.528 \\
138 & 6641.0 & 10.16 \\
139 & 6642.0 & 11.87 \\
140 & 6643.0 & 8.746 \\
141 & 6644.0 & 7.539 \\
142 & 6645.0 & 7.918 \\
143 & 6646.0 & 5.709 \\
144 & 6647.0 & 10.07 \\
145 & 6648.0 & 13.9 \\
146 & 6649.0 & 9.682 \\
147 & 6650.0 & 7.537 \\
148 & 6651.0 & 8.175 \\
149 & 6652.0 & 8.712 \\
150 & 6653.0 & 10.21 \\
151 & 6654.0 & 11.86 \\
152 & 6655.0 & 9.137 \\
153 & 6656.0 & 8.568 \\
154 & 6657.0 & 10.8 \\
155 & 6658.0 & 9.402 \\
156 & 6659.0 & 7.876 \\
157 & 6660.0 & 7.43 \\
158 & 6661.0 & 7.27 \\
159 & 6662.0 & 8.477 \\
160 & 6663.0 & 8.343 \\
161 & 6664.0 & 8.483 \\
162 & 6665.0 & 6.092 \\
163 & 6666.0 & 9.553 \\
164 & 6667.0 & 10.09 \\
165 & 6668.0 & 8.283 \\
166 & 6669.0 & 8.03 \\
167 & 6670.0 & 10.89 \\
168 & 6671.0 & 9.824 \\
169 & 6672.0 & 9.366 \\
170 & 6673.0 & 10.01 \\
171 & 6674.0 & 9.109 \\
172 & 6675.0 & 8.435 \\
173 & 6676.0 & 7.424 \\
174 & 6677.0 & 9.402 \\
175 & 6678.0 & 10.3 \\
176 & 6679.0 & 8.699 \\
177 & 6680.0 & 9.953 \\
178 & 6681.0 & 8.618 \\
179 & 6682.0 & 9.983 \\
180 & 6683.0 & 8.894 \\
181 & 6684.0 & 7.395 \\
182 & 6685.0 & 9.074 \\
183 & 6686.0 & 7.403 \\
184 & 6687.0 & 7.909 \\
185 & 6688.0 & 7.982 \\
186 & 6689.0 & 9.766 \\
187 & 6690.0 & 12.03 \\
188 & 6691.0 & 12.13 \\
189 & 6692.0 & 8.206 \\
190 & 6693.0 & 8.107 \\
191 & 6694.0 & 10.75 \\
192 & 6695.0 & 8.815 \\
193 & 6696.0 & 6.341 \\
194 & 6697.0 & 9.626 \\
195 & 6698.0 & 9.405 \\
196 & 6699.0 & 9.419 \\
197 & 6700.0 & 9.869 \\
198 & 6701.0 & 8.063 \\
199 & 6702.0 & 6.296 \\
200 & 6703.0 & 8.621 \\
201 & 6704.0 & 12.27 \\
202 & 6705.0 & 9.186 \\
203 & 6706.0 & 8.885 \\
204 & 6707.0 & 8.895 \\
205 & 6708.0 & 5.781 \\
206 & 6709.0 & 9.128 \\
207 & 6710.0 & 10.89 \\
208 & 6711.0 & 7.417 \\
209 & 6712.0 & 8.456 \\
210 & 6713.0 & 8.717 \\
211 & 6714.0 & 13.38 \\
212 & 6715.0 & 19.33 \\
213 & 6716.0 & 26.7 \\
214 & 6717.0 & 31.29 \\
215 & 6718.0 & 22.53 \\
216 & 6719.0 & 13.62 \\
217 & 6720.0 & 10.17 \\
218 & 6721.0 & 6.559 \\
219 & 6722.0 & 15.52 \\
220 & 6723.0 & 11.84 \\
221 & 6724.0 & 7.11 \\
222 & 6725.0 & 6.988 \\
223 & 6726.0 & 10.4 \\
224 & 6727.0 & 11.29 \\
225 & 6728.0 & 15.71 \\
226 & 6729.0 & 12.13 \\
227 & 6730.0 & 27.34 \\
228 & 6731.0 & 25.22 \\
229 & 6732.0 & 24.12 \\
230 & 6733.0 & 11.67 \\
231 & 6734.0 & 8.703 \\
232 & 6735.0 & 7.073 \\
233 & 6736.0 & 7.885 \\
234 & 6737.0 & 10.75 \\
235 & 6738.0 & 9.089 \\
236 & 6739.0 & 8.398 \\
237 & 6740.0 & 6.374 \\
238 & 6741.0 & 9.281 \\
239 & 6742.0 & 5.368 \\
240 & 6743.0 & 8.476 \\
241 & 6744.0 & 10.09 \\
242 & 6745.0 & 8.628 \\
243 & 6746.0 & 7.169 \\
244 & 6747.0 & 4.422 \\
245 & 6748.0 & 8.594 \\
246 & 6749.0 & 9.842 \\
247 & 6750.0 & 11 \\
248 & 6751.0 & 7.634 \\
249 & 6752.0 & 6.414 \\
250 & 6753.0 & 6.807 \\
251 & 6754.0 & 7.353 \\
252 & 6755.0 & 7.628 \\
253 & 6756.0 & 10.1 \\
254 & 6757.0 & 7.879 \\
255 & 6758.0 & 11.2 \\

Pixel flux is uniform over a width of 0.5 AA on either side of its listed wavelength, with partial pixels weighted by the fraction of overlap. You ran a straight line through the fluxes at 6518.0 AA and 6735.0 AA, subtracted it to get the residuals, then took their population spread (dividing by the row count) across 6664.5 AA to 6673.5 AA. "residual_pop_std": 1.4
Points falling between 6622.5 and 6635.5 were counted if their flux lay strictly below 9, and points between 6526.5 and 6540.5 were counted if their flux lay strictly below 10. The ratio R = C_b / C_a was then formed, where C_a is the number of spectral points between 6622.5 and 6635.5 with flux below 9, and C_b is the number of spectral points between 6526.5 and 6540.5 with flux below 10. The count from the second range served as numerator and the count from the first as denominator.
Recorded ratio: 1.56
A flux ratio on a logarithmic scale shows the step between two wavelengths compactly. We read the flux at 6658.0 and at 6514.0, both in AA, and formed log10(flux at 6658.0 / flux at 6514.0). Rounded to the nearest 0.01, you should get 0.10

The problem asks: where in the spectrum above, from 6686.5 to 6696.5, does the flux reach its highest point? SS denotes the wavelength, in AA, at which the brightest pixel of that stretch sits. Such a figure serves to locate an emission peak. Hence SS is 6691.0 AA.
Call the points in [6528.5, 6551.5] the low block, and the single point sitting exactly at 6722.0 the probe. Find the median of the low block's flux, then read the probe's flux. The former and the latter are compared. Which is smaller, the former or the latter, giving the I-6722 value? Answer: 8.9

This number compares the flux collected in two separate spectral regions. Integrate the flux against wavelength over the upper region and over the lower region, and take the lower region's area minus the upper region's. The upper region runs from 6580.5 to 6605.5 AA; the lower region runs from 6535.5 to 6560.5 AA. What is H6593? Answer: -98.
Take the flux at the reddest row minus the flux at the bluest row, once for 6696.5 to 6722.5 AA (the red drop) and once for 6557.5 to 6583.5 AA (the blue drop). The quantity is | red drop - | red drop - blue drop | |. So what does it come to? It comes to 27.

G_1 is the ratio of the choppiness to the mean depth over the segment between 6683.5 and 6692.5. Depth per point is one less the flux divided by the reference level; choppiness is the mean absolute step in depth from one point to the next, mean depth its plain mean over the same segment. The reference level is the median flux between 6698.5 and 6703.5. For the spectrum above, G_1 -3.1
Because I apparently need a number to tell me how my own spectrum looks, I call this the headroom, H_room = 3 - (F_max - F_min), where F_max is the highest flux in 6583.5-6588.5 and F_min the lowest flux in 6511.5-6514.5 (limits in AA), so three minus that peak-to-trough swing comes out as -39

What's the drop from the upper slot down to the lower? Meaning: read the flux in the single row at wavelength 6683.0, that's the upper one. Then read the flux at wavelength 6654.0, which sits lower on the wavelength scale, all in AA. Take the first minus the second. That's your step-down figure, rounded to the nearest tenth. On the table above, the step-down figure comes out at -3.0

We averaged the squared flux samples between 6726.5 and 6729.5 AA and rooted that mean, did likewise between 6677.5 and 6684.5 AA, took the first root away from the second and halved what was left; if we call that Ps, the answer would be -2.0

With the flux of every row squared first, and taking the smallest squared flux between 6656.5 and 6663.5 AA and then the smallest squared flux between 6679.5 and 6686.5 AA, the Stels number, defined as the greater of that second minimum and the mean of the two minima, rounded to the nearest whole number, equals 55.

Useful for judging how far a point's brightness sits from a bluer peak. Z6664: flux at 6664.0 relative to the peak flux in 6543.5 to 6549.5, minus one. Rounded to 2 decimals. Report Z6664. -0.65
